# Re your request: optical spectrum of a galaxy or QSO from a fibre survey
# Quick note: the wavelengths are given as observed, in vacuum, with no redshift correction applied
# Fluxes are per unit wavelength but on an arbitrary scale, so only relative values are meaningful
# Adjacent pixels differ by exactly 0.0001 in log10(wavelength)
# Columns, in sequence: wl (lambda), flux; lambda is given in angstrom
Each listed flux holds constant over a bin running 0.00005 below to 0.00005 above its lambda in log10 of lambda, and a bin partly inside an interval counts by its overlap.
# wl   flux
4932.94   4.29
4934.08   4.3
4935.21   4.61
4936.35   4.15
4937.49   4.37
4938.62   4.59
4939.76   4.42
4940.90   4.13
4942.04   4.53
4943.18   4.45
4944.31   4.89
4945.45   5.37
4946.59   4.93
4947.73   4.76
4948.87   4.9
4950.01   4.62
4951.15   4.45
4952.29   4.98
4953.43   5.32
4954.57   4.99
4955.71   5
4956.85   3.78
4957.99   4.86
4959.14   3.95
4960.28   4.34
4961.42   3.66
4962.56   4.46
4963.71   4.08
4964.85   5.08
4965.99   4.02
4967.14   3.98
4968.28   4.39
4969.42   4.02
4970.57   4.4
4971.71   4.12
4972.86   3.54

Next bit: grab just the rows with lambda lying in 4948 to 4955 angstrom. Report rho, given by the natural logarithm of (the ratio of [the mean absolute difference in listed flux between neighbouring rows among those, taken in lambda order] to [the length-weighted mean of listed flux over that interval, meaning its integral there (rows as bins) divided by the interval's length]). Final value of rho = -2.69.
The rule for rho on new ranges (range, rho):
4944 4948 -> -2.62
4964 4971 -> -2.25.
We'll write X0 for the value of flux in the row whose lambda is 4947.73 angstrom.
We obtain 4.76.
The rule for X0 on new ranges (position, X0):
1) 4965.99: 4.02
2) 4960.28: 4.34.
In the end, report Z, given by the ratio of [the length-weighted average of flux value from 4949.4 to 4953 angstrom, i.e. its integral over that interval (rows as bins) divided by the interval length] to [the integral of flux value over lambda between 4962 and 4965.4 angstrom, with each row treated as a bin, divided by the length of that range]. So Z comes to 1.04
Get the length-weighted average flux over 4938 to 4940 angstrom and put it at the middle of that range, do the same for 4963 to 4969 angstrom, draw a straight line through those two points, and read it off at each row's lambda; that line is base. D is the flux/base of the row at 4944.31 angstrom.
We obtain 1.09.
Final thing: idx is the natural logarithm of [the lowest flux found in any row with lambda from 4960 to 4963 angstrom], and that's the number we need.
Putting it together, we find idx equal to 1.30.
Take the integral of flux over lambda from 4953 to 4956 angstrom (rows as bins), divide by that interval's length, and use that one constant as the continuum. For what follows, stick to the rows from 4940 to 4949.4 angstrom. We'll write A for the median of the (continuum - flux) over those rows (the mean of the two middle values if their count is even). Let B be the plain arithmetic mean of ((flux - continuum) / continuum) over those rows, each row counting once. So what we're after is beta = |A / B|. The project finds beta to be 4.0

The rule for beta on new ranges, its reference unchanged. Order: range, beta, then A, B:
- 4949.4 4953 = 5.9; 0.5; -0.08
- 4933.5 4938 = 5.3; 0.8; -0.15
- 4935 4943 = 5.0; 0.7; -0.14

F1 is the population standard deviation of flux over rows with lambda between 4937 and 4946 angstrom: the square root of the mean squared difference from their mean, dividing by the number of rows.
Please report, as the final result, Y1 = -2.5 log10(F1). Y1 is 1.12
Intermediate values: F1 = 0.355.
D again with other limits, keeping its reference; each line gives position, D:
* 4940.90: 0.92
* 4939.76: 0.98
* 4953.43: 1.21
